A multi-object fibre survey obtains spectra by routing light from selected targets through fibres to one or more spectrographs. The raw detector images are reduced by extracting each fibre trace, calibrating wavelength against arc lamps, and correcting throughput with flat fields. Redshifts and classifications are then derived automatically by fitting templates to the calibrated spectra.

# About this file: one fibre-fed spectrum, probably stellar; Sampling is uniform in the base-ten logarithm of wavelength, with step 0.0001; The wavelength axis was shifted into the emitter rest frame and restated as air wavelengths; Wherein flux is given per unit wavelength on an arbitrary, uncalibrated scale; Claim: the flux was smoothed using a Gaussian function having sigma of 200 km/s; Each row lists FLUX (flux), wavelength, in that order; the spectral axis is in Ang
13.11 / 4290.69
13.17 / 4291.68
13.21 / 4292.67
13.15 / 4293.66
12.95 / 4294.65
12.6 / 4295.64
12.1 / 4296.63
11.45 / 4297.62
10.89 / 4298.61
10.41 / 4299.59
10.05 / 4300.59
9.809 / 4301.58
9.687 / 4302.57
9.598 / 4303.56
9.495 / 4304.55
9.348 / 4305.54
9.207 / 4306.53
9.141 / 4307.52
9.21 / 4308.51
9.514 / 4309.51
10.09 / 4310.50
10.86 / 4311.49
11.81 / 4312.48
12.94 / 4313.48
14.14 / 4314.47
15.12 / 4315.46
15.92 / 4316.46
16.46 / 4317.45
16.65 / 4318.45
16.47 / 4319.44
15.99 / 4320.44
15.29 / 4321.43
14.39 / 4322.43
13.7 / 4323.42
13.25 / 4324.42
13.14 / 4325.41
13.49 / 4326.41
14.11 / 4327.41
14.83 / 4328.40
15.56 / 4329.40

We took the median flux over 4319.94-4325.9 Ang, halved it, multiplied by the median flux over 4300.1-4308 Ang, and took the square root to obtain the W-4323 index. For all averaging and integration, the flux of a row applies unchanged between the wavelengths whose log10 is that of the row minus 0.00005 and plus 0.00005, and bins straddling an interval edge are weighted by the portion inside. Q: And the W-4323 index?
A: 8.2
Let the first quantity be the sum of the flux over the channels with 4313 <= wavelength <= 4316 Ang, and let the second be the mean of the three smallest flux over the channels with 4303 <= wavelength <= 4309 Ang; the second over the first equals 0.22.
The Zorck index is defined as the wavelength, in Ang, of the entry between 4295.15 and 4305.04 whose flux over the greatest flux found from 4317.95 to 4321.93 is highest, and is 4295.64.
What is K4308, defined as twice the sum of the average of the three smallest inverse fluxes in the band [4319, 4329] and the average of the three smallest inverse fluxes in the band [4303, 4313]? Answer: 0.31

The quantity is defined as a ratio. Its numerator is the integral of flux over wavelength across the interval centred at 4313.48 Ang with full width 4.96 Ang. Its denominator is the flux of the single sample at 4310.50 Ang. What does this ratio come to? 6.4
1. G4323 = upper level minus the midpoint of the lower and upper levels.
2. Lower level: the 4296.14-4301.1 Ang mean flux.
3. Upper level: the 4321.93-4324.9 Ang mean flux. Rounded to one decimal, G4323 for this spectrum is 1.4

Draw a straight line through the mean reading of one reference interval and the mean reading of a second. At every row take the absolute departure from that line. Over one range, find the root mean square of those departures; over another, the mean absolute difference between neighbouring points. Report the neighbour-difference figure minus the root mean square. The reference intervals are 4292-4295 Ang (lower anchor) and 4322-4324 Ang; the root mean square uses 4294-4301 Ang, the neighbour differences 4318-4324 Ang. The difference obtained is -1.6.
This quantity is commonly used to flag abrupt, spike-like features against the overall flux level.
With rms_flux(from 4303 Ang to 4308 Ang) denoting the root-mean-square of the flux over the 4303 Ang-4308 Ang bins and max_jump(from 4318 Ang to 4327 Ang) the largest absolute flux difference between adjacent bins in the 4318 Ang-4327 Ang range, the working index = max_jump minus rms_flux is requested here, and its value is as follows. -8.5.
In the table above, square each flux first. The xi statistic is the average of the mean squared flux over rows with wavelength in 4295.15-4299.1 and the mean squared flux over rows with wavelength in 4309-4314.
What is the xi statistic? 131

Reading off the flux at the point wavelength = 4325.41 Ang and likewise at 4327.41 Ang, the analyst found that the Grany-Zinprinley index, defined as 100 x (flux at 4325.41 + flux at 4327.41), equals 2725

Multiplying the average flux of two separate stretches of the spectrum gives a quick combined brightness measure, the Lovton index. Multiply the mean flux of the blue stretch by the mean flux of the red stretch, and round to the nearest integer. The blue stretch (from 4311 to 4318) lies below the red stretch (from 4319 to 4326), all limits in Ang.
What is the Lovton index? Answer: 203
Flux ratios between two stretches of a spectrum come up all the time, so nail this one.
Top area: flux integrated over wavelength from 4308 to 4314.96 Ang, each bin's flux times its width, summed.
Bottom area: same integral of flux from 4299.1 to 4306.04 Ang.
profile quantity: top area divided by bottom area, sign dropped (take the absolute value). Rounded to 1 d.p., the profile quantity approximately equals 1.2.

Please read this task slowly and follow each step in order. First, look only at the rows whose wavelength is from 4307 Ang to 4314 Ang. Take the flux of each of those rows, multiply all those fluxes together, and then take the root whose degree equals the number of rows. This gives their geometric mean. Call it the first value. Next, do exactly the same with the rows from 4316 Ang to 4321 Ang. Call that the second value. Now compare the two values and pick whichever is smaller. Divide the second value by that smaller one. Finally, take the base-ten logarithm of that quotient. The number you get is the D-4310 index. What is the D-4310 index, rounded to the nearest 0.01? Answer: 0.19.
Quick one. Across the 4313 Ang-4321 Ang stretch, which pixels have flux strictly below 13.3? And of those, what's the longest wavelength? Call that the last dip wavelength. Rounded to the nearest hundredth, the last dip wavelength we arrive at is 4313.48 Ang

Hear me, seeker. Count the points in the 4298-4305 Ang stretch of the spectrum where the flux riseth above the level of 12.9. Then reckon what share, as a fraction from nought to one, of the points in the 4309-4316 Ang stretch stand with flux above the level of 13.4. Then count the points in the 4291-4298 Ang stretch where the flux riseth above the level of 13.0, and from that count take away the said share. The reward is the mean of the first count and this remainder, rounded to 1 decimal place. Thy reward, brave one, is 1.4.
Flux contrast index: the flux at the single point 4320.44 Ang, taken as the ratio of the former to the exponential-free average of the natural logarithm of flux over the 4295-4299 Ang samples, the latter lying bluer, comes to 6.5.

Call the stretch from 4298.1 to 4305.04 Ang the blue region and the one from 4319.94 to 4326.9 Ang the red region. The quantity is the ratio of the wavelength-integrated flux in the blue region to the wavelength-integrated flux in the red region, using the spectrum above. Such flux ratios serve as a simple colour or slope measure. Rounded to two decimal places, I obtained 0.70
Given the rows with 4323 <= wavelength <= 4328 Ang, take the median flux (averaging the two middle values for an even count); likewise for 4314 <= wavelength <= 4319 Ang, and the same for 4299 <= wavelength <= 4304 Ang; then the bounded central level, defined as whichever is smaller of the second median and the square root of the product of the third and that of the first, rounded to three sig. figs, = 11.5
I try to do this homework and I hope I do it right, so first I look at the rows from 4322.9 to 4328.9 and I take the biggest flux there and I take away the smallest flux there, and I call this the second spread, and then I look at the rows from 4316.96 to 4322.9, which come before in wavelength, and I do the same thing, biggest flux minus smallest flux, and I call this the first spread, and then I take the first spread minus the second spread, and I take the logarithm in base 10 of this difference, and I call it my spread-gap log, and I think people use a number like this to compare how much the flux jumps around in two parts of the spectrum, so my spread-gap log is -0.24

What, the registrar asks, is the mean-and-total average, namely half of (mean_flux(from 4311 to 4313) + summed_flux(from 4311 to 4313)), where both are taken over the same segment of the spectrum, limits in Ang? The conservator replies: 17.0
